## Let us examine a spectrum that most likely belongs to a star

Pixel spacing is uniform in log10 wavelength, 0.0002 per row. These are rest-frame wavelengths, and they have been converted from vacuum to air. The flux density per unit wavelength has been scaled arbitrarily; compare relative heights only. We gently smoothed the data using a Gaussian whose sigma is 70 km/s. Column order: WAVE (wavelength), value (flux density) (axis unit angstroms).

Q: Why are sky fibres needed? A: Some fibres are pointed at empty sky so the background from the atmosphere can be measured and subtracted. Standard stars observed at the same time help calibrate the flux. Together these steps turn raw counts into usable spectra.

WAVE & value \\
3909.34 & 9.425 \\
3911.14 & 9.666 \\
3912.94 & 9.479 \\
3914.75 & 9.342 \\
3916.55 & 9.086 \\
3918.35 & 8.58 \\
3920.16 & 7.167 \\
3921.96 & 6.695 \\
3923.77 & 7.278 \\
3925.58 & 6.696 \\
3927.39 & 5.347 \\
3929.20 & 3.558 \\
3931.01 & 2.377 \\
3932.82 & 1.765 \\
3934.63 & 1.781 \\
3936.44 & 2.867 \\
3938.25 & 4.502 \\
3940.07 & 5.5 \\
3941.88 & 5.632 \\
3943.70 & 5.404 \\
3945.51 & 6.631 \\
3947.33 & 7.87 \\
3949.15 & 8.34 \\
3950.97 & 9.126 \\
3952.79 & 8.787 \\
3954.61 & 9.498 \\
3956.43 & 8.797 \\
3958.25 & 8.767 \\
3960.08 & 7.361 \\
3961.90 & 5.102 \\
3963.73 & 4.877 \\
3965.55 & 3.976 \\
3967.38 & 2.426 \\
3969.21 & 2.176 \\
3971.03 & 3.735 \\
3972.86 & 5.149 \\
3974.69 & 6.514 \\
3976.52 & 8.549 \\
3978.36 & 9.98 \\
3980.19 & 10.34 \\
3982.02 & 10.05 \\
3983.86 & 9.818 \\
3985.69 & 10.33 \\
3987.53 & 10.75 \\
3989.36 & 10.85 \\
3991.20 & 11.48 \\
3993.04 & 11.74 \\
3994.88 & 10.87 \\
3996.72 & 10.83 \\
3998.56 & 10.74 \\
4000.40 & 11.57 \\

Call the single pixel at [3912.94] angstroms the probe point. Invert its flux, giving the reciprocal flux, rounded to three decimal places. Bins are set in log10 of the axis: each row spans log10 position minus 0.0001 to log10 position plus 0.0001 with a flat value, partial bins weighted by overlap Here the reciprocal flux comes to 0.105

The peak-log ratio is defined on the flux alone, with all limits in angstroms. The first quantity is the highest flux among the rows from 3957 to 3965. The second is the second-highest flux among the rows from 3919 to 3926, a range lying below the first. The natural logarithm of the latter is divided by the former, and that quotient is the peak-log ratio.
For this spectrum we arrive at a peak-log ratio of 0.225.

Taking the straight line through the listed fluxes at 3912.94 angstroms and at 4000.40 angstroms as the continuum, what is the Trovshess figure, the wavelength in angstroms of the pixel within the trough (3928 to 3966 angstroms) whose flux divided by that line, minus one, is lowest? 3932.82 angstroms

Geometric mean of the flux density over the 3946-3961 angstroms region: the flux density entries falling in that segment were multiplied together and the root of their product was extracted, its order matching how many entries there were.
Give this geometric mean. 9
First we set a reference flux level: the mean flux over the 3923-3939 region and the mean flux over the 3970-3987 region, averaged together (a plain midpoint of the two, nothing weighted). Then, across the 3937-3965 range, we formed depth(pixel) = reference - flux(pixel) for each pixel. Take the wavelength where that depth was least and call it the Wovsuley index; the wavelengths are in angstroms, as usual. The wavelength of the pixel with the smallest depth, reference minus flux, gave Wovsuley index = 3954.61 angstroms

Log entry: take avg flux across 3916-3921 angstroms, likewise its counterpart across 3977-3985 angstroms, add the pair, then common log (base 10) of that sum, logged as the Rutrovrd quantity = 1.26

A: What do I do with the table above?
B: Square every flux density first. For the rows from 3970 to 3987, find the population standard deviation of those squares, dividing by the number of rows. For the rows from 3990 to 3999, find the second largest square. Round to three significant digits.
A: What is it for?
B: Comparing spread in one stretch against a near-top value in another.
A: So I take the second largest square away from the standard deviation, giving -97.0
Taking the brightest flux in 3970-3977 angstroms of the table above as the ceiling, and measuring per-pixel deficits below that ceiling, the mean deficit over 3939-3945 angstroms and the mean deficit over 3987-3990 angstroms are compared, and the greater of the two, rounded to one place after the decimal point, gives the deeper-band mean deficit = 3.0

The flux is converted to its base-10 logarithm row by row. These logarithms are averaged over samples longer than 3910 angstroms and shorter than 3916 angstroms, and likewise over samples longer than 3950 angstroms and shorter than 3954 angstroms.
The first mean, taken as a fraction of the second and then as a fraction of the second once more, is 1.1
